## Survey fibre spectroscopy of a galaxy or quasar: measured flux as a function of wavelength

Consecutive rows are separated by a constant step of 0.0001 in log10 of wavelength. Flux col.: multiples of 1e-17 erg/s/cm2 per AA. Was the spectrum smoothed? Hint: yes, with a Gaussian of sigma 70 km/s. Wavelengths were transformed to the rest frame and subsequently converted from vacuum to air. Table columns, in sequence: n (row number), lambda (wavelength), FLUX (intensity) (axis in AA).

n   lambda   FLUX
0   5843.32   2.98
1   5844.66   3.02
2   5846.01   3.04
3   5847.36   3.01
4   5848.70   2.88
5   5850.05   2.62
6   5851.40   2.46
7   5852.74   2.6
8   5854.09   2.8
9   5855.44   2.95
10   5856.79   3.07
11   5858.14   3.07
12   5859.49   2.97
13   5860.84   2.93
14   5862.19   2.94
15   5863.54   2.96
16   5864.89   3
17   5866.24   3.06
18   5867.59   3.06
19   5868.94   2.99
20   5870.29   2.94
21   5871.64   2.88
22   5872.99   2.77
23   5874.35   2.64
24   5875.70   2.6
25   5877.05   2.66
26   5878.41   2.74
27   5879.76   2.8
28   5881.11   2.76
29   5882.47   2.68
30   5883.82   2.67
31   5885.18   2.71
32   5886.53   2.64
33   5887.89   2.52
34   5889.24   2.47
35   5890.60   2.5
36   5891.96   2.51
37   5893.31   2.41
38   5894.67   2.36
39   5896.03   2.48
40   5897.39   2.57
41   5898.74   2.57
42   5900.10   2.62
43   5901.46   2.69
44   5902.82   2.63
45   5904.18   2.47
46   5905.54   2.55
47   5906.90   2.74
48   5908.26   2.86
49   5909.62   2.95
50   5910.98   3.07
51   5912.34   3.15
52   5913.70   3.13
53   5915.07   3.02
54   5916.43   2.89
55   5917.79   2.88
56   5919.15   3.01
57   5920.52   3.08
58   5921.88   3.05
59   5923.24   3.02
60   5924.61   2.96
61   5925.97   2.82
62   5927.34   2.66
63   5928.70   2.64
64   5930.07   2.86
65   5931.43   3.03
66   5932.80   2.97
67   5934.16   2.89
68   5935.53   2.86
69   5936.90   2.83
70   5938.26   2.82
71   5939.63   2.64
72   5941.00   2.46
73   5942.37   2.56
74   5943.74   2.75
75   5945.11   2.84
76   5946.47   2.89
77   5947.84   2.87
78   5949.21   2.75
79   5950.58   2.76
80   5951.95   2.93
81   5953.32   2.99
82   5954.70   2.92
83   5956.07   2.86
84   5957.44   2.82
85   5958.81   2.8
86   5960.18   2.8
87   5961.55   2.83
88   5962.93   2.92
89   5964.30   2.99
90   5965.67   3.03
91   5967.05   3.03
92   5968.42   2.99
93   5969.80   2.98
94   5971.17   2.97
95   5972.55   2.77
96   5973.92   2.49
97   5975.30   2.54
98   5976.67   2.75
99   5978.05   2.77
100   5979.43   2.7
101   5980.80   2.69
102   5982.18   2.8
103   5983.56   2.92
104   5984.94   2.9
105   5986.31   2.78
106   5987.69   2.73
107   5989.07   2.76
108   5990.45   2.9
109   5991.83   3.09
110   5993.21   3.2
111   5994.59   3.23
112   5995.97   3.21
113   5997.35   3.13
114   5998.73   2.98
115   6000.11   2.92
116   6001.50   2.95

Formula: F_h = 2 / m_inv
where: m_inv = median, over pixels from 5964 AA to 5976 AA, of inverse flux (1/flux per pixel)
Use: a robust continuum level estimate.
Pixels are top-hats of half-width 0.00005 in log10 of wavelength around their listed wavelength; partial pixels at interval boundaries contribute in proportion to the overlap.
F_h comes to 5.96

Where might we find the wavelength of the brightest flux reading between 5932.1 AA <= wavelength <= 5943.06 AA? 5932.80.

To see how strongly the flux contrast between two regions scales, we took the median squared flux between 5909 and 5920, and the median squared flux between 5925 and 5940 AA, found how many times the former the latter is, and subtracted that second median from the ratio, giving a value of -7.1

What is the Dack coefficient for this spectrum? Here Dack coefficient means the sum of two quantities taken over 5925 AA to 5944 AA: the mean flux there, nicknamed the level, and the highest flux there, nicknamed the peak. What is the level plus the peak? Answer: 5.80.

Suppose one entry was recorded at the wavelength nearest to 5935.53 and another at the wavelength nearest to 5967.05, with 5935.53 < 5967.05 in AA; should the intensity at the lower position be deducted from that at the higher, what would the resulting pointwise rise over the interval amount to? 0.2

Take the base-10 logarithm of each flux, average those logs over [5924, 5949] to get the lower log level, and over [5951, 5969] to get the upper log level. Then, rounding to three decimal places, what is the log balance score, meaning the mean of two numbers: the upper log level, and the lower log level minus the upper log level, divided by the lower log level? 0.212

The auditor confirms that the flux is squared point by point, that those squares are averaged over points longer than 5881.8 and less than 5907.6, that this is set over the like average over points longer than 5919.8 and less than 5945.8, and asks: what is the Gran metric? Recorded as 0.82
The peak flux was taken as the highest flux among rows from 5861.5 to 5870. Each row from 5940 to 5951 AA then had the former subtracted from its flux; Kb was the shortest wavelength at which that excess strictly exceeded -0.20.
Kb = 5946.47 AA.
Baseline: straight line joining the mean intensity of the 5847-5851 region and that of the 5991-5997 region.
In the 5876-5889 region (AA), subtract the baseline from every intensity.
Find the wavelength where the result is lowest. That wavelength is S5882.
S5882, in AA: 5887.89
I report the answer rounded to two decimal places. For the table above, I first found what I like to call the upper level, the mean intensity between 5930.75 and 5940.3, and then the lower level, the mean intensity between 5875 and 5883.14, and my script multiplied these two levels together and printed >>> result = 7.75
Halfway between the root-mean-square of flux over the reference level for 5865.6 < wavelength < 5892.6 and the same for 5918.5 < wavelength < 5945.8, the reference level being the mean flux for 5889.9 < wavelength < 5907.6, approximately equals 1.10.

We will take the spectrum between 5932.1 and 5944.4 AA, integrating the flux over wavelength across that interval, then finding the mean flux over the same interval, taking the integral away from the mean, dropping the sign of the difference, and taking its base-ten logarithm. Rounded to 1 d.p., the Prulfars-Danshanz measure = 1.5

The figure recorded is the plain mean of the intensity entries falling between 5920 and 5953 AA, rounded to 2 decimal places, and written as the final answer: 2.83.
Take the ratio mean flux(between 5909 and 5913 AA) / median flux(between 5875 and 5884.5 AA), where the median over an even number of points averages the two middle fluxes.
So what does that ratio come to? 1.14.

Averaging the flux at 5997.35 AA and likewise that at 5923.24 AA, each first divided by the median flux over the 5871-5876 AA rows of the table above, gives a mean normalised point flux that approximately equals 1.14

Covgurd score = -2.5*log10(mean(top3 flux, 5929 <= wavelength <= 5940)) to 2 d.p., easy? -1.18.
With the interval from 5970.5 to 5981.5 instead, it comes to -1.13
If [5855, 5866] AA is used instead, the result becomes -1.21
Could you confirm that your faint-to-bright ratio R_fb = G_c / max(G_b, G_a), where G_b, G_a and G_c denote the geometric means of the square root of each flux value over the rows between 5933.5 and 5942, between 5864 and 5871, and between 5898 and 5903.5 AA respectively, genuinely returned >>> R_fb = 0.93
